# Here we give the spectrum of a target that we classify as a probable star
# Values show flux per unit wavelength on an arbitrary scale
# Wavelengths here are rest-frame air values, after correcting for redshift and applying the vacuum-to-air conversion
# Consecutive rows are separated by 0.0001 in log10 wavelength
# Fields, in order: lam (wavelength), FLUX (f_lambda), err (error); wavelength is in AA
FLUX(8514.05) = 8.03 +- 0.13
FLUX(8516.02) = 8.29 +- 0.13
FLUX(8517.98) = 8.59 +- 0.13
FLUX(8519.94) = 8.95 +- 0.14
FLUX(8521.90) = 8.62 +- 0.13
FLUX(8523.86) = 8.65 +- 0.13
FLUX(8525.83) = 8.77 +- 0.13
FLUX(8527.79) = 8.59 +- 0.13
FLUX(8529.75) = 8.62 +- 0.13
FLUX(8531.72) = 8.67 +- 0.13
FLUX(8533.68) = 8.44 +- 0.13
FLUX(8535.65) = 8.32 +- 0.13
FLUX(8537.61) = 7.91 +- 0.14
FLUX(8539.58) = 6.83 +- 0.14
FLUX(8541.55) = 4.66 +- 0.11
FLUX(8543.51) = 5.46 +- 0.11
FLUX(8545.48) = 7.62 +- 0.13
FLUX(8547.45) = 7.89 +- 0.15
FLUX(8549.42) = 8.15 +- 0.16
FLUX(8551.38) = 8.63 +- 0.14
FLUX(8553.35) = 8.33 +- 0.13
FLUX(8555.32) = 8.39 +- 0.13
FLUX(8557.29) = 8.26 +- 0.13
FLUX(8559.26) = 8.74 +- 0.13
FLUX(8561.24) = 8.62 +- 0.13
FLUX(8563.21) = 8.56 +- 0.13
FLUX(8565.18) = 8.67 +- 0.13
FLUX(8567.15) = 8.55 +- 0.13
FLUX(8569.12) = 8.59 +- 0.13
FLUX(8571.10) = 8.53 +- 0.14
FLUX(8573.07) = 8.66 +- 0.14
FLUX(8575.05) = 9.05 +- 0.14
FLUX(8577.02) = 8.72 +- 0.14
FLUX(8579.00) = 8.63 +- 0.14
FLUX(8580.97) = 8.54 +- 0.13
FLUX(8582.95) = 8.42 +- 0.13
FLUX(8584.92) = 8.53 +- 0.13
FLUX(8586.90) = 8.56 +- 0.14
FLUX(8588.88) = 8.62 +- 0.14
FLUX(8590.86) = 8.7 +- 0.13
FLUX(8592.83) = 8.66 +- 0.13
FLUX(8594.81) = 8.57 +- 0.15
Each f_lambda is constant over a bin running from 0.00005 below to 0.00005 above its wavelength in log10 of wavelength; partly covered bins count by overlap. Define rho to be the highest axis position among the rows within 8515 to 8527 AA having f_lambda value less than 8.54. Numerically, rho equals 8516.02 AA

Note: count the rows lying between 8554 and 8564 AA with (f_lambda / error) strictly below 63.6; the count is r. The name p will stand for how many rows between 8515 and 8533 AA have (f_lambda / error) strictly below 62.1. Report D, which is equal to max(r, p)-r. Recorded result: 0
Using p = 0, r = 1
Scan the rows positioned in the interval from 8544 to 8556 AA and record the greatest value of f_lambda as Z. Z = 8.63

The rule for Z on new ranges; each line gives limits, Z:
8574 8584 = 9.05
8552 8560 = 8.74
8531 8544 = 8.67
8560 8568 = 8.67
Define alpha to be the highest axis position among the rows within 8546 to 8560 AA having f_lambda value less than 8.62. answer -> 8557.29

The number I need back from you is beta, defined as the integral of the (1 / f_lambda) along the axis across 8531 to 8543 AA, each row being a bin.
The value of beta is 1.71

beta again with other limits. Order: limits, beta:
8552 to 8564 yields 1.41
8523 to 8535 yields 1.39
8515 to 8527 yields 1.39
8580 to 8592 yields 1.40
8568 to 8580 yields 1.38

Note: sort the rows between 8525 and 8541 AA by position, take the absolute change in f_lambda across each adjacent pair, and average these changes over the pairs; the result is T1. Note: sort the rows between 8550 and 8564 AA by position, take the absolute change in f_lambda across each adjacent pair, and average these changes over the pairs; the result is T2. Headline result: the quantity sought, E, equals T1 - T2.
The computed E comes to 0.11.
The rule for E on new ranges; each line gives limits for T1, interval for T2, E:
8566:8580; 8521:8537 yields 0.06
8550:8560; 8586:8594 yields 0.18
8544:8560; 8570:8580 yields 0.05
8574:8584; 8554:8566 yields -0.02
